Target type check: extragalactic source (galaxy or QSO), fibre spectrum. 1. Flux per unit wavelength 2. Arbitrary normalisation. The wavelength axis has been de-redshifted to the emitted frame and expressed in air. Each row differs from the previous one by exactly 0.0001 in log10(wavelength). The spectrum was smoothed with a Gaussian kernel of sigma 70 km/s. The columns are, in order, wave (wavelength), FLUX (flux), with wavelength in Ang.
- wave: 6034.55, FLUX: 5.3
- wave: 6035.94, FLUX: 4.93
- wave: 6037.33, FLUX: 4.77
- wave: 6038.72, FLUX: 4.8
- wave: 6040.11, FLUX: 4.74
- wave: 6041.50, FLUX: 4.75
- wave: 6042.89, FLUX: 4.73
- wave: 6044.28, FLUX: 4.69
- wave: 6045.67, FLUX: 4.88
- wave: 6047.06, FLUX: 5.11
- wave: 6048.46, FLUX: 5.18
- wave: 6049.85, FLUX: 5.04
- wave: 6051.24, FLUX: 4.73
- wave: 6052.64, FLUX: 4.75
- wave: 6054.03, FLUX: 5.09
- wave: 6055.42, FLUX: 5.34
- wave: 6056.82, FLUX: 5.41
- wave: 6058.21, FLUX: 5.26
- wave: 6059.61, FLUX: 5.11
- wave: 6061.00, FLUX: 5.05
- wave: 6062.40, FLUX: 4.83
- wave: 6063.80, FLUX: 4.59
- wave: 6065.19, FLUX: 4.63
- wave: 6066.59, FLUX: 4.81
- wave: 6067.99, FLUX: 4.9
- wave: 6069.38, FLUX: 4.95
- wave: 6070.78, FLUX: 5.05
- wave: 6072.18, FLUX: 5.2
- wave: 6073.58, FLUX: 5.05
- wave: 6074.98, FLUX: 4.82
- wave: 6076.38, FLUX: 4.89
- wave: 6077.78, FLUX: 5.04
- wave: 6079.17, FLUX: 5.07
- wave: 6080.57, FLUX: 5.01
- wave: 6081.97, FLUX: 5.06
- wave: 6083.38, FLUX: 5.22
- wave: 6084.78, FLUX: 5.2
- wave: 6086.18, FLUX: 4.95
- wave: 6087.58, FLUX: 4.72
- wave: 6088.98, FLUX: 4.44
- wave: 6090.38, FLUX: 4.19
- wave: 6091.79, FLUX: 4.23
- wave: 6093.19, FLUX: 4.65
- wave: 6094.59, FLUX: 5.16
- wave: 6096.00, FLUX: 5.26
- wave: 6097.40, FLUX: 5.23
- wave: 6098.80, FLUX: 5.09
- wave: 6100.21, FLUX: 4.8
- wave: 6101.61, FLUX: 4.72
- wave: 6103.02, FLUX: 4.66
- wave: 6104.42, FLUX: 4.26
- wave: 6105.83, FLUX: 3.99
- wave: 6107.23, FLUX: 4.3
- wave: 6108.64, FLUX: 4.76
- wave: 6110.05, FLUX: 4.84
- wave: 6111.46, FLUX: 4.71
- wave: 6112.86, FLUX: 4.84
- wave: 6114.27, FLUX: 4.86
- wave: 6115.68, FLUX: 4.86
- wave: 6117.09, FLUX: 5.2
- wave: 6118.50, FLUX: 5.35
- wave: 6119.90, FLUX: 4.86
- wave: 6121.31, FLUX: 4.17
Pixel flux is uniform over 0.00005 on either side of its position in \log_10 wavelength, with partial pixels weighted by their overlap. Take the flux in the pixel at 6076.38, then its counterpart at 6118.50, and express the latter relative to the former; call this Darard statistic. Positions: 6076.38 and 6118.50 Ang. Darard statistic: 1.09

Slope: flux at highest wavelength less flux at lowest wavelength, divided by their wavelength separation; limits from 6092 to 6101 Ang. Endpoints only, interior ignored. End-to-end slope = 0.021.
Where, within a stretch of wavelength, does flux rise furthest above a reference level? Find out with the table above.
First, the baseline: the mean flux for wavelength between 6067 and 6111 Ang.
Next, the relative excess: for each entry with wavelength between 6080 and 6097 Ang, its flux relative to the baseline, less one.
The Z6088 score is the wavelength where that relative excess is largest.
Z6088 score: 6096.00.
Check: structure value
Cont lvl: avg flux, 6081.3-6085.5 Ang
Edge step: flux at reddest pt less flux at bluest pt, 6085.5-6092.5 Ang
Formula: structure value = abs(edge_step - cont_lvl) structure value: 5.9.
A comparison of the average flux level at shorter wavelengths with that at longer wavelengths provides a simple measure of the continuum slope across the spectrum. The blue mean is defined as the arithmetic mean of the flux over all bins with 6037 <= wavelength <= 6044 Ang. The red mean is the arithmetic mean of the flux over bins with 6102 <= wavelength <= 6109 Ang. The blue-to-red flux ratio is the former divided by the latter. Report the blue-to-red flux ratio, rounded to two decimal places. 1.08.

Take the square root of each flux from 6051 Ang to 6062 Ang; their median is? 2.26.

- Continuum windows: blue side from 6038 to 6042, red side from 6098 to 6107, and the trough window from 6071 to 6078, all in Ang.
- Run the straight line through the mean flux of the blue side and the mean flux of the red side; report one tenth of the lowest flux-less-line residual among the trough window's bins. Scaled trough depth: 0.016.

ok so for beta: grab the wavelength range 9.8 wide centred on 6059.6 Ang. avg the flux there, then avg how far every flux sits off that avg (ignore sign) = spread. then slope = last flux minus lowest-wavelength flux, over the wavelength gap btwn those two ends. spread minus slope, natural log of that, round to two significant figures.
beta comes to -1.2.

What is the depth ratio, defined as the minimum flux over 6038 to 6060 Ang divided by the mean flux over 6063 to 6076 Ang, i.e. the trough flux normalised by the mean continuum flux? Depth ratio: 0.96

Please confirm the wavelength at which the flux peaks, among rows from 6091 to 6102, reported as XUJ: 6096.00 Ang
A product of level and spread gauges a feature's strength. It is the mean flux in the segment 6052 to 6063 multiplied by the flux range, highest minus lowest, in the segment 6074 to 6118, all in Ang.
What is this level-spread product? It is 6.5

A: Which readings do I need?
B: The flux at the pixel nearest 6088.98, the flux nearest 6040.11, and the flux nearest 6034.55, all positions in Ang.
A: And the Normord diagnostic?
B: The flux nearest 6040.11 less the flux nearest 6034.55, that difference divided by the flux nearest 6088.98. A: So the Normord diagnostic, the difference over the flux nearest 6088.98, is -0.13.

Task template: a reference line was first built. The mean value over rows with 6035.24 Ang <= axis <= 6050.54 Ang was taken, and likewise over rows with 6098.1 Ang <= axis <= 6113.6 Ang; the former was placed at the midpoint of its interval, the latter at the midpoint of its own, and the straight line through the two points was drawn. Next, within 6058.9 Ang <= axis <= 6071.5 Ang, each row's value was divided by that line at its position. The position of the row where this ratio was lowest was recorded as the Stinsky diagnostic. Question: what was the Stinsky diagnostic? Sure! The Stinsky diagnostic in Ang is 6063.80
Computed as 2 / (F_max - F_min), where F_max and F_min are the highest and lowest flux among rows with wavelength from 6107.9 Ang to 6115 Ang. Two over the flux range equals 13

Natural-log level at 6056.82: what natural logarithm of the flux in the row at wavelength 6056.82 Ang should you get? 1.69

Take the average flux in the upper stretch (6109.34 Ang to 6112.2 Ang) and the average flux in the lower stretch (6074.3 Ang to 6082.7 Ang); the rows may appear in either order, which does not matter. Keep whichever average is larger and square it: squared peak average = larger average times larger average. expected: 24.8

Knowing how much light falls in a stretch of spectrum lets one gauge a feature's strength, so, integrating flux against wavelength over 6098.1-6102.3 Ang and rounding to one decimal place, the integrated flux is 20.5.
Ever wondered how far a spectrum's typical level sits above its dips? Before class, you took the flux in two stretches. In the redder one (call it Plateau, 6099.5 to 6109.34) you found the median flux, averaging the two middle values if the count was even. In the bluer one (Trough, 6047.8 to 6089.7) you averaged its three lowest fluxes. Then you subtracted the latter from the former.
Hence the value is 0.11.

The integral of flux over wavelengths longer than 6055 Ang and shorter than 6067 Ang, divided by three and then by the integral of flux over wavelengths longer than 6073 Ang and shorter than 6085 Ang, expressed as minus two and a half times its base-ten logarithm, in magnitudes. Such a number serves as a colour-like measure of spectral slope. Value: 1.20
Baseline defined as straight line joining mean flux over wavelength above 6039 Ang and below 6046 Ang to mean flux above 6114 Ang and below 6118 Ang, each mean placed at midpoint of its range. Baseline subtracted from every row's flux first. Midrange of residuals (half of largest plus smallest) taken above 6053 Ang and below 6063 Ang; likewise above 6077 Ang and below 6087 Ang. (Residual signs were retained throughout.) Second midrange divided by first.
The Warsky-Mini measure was 0.6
